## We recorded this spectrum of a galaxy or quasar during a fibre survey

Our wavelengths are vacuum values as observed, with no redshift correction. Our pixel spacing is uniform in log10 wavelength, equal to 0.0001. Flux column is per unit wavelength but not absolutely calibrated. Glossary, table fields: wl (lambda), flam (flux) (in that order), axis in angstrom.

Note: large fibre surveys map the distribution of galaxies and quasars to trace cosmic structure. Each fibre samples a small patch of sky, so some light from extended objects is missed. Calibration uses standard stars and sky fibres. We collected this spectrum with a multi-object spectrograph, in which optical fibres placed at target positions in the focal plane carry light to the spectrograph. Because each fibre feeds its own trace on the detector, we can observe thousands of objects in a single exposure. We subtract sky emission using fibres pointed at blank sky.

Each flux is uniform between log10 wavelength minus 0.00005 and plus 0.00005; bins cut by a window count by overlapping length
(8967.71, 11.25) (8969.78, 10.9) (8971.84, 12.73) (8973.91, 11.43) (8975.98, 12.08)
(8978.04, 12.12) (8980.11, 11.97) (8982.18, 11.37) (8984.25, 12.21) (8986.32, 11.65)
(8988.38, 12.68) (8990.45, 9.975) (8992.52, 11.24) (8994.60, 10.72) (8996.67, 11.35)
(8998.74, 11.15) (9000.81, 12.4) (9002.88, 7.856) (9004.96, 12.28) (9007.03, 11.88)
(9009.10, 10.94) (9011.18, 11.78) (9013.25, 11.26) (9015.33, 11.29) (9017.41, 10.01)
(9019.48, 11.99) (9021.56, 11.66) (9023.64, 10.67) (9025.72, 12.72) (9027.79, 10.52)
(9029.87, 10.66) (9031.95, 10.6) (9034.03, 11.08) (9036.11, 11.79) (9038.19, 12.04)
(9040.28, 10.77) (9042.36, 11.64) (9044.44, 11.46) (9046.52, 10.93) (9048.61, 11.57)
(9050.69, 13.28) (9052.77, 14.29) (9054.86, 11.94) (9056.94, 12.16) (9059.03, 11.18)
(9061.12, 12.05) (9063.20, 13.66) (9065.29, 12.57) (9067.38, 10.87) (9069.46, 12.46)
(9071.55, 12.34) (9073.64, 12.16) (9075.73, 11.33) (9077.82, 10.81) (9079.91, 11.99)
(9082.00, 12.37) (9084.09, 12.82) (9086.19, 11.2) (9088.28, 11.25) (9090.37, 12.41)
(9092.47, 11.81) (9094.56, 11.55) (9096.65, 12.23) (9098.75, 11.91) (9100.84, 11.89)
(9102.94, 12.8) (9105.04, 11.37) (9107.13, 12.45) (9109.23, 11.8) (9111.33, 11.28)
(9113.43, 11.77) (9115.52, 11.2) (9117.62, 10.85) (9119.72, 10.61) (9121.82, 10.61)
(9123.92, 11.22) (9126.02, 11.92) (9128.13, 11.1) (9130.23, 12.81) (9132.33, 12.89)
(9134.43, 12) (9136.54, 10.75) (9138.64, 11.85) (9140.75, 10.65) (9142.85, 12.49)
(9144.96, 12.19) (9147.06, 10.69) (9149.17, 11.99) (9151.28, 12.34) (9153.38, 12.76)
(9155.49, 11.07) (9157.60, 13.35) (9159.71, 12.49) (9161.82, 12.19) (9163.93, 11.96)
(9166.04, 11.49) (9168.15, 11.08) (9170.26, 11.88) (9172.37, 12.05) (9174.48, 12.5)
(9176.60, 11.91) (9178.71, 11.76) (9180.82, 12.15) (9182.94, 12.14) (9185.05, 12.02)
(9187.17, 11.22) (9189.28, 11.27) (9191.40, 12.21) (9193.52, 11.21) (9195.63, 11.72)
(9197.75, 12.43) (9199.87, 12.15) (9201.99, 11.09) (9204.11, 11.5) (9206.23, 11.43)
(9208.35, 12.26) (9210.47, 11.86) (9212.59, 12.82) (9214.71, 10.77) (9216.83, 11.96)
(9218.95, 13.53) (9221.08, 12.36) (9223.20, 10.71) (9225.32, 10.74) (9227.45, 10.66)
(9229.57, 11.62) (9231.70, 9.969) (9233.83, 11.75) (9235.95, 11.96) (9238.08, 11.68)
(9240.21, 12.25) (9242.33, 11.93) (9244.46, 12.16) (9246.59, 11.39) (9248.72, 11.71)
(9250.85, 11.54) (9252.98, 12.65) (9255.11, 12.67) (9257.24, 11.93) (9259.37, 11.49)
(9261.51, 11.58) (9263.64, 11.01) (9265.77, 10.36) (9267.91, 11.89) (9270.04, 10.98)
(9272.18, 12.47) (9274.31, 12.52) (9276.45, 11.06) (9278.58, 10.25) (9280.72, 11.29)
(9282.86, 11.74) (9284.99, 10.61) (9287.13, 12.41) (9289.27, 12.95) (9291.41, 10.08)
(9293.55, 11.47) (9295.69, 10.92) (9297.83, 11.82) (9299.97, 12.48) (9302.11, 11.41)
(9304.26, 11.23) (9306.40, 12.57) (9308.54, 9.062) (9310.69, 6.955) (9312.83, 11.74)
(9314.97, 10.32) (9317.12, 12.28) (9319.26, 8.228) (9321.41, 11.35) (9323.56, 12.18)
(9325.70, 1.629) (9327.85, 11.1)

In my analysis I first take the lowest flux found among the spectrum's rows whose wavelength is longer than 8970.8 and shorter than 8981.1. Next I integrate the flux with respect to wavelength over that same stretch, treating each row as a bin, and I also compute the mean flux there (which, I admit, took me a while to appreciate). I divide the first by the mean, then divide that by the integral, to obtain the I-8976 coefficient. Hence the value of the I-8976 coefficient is 0.0076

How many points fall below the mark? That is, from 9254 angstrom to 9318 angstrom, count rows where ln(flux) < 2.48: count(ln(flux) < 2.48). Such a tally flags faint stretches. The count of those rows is 22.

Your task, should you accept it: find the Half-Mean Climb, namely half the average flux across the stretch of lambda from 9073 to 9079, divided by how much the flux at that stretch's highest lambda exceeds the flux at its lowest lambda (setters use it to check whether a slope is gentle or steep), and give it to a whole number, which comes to -4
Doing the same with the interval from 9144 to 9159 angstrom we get 5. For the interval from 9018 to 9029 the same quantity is -4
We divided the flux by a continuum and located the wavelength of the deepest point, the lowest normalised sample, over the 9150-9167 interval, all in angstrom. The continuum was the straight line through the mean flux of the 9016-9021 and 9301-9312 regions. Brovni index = 9155.49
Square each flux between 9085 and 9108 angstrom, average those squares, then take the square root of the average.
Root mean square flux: 11.9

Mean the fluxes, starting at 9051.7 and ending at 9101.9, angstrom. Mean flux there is 12.1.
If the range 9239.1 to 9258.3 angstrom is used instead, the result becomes 12.0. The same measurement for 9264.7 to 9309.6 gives 11.4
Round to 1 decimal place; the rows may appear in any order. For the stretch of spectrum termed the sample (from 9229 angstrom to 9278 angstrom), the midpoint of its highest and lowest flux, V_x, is 11.3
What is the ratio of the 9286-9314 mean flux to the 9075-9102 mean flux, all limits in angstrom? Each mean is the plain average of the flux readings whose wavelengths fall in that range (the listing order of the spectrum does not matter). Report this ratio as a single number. 0.94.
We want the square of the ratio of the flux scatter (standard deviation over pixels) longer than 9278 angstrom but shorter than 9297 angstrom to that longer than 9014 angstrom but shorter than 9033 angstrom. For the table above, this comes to 1.25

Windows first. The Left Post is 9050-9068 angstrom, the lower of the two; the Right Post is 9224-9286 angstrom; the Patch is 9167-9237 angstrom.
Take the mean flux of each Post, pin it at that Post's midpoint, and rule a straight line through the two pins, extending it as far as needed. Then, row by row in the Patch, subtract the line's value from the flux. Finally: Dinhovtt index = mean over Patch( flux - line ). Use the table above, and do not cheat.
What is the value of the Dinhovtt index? -0.05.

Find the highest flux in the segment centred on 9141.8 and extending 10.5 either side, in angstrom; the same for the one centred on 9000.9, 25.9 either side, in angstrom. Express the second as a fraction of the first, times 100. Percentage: 99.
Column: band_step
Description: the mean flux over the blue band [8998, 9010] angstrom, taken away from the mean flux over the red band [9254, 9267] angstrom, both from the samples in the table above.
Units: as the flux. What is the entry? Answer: 0.42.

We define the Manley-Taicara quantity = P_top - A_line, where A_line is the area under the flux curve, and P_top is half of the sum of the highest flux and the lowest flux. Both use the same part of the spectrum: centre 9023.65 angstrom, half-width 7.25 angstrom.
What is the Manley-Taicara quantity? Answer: -151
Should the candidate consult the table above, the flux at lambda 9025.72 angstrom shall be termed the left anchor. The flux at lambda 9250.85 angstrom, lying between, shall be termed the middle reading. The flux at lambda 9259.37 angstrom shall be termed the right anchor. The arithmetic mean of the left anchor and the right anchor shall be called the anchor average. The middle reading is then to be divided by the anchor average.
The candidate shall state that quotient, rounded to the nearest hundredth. 0.95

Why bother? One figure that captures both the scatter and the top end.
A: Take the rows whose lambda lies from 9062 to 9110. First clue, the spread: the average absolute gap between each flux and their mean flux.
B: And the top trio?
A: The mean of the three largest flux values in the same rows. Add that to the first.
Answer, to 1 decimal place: 13.6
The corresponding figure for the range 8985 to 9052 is 13.6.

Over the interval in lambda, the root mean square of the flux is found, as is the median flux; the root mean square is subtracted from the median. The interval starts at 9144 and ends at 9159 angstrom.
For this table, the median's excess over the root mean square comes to 0.10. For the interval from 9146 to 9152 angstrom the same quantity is 0.30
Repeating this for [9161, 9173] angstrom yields 0.14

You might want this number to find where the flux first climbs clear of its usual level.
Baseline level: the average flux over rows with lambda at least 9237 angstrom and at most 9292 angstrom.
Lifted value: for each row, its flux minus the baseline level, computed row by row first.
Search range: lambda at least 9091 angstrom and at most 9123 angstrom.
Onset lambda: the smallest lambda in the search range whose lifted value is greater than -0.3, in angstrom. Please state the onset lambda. 9092.47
